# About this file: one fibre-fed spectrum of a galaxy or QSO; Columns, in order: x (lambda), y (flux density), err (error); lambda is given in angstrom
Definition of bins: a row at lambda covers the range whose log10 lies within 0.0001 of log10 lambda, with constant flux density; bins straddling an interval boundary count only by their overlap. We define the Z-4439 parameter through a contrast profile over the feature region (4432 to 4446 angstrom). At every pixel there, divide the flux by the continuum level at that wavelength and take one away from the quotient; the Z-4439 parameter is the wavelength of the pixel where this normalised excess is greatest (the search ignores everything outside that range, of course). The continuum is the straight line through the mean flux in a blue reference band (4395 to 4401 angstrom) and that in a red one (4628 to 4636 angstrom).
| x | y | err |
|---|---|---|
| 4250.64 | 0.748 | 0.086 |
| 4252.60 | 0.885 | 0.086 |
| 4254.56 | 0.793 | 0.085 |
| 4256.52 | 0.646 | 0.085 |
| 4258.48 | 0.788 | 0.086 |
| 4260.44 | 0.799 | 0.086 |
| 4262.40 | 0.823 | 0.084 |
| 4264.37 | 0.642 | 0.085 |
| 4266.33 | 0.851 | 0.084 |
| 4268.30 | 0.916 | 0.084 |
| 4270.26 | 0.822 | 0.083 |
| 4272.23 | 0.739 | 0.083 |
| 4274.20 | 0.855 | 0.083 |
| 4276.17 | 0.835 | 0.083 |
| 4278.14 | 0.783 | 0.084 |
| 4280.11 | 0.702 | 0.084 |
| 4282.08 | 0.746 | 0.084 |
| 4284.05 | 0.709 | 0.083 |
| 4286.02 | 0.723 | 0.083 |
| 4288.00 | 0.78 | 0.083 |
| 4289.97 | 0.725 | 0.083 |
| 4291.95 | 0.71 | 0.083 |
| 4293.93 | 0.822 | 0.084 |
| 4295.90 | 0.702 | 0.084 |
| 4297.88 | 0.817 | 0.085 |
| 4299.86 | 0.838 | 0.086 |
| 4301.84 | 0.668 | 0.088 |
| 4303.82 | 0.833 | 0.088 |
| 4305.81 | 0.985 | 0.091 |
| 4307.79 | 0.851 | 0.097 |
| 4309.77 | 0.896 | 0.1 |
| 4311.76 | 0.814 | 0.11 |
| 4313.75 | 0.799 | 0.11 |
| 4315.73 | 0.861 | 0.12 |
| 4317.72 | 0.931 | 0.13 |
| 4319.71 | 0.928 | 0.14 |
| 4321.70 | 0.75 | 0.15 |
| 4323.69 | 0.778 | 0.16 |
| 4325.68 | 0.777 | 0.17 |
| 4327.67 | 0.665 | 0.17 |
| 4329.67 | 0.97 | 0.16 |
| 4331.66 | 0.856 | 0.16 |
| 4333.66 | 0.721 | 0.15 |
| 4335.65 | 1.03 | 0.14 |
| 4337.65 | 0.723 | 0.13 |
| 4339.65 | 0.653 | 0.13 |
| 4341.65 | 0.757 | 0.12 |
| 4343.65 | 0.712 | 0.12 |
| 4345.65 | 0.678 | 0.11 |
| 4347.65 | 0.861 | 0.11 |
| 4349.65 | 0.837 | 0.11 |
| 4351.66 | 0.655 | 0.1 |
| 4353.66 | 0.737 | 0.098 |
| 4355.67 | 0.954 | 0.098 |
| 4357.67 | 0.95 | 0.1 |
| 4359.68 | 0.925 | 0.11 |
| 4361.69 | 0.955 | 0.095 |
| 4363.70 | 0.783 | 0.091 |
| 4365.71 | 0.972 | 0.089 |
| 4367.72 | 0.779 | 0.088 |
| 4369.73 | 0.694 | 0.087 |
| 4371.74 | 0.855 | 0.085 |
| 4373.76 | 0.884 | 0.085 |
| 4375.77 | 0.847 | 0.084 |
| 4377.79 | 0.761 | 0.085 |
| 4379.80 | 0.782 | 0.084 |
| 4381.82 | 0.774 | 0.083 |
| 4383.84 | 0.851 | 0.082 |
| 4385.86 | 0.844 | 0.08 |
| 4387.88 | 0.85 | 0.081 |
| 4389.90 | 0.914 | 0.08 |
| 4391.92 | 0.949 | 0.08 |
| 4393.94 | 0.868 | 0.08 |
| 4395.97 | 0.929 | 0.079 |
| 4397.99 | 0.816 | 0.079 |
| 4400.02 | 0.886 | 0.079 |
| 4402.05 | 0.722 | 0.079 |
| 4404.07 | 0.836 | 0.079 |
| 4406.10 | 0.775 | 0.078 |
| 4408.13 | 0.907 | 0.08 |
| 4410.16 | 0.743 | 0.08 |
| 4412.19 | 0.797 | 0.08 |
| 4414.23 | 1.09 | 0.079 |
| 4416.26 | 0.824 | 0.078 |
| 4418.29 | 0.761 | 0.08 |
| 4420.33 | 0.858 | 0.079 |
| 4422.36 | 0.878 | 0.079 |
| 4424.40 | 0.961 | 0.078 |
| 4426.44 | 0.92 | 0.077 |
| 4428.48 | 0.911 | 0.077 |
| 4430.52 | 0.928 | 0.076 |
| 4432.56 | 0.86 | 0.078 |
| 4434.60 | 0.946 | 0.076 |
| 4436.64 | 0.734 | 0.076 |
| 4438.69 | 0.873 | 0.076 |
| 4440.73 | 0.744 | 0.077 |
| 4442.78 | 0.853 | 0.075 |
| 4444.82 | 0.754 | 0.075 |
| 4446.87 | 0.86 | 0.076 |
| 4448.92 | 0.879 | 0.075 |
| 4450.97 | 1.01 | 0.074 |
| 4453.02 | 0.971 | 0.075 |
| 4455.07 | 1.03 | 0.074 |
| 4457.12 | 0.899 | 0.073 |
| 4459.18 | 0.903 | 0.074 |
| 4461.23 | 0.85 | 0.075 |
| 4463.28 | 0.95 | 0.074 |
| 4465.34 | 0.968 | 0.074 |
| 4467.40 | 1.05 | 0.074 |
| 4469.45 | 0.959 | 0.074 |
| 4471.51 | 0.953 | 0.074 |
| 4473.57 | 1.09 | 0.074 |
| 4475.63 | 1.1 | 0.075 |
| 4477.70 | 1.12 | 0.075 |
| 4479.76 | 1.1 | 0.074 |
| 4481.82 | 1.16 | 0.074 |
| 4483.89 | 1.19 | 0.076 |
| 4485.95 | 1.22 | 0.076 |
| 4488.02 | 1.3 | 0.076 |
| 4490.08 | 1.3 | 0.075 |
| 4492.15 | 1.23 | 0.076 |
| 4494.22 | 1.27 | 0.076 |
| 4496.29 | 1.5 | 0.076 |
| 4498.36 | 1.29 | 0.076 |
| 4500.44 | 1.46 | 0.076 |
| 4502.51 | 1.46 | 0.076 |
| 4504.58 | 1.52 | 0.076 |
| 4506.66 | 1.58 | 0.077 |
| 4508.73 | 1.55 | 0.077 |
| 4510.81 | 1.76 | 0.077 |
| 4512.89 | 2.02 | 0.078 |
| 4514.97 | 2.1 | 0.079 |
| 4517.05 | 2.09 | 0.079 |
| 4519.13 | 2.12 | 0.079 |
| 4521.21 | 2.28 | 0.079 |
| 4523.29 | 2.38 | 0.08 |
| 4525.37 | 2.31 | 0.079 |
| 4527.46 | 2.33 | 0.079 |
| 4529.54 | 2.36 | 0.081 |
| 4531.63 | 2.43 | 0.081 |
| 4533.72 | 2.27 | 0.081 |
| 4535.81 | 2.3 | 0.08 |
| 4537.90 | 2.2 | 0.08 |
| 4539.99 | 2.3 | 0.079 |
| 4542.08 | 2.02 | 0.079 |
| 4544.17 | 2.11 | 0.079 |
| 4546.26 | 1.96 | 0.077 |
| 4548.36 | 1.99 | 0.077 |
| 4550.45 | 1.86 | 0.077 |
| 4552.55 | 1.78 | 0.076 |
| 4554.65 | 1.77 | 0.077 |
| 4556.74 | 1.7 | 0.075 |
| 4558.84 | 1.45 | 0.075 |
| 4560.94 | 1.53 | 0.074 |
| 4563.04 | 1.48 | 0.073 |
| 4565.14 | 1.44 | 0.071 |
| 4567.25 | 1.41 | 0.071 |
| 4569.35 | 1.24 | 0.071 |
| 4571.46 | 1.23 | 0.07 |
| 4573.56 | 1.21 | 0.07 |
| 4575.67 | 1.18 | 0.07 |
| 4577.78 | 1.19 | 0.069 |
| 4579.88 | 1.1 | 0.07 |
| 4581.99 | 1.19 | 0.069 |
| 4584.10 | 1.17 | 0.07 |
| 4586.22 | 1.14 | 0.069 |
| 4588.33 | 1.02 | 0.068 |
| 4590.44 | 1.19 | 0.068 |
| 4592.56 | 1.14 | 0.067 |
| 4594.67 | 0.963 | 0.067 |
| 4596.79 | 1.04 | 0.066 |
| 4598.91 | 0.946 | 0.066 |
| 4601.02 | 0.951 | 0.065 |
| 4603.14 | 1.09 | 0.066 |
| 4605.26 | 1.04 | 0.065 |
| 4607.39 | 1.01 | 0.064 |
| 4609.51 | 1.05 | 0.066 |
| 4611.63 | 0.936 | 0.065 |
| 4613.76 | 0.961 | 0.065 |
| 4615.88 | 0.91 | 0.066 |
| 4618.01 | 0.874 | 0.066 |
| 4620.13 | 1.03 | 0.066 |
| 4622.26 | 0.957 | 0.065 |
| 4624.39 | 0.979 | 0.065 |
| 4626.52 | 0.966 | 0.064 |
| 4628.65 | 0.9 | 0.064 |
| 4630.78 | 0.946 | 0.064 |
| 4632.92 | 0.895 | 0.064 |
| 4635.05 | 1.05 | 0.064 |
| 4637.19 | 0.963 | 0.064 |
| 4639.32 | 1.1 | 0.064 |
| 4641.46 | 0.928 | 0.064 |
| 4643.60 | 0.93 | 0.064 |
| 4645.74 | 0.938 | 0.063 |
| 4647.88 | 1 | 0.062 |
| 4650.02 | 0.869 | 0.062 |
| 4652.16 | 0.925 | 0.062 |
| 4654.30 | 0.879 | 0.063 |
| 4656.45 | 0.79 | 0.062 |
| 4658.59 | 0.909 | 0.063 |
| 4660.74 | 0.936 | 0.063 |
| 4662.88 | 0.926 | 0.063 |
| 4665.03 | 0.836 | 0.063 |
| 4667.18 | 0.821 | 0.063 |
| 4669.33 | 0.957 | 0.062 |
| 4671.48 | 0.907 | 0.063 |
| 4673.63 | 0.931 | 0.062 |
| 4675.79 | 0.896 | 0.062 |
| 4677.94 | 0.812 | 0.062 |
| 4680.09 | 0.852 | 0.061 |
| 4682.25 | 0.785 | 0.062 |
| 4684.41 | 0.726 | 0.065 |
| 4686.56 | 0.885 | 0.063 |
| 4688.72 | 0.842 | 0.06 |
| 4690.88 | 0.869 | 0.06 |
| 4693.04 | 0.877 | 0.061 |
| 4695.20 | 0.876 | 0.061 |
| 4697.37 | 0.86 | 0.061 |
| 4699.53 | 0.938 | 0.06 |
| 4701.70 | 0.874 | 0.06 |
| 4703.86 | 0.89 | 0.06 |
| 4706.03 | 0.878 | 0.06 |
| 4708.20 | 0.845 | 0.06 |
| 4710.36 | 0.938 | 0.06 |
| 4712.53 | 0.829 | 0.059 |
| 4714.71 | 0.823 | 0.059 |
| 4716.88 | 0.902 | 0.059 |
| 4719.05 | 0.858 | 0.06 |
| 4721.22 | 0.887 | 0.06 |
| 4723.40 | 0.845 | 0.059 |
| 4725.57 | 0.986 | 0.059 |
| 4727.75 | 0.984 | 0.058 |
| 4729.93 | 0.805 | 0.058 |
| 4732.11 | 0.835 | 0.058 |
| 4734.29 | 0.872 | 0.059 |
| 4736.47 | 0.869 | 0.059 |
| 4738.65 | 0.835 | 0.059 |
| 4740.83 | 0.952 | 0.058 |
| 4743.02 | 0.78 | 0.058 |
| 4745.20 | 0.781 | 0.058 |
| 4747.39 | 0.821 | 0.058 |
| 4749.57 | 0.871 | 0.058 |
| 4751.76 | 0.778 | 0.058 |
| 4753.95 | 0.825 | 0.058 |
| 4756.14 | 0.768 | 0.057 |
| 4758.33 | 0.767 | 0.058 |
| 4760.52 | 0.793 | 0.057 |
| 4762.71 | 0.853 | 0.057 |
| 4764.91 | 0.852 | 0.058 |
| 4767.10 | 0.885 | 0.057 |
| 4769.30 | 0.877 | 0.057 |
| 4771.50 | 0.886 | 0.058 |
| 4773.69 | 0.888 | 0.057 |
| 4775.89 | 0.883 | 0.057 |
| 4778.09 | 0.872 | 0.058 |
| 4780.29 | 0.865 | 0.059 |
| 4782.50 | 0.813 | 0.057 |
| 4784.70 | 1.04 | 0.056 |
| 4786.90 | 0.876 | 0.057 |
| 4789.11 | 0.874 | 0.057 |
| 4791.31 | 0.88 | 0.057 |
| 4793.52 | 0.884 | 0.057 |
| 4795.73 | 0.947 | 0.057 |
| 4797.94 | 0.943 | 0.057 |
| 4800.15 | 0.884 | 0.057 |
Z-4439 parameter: 4434.60 angstrom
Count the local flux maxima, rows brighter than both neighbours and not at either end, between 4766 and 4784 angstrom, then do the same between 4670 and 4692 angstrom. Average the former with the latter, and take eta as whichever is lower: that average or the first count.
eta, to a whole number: 1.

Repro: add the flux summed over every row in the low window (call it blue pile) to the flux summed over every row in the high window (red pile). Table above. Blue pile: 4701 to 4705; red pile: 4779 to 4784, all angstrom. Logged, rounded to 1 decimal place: 3.4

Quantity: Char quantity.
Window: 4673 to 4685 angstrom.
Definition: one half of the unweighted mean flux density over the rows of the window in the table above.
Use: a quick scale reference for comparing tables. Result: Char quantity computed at 0.417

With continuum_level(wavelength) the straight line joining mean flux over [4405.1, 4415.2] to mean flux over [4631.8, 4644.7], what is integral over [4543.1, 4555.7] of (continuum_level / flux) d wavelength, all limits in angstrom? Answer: 6.2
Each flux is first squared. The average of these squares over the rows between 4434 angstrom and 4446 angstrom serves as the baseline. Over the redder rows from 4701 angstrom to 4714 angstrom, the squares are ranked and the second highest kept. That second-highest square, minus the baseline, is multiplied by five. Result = 0.6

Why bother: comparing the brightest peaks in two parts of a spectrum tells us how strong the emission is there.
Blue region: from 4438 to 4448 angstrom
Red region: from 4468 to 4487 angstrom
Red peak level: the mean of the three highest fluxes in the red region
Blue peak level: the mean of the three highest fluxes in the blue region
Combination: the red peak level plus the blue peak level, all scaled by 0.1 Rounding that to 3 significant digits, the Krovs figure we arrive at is 0.205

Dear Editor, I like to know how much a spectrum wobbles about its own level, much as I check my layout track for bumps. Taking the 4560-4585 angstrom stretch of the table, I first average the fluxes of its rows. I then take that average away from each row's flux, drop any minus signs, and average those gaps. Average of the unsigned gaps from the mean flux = 0.12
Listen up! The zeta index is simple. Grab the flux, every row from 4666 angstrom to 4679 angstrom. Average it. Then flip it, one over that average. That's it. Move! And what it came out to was 1.13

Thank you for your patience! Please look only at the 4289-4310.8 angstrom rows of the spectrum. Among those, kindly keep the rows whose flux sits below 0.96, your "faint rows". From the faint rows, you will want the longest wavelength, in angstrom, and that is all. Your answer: 4309.77 angstrom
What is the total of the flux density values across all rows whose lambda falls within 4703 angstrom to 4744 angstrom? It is 16.6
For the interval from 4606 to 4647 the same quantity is 18.3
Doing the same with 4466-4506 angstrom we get 23.3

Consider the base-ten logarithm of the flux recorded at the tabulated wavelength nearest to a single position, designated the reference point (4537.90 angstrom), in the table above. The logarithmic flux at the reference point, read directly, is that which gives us 0.34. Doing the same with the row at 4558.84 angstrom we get 0.16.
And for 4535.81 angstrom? 0.36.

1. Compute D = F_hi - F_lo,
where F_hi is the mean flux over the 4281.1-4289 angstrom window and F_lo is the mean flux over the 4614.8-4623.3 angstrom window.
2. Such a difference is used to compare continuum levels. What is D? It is -0.20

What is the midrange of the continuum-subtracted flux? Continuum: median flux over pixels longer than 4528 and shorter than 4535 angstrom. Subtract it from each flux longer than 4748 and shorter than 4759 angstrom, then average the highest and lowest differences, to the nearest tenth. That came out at -1.5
